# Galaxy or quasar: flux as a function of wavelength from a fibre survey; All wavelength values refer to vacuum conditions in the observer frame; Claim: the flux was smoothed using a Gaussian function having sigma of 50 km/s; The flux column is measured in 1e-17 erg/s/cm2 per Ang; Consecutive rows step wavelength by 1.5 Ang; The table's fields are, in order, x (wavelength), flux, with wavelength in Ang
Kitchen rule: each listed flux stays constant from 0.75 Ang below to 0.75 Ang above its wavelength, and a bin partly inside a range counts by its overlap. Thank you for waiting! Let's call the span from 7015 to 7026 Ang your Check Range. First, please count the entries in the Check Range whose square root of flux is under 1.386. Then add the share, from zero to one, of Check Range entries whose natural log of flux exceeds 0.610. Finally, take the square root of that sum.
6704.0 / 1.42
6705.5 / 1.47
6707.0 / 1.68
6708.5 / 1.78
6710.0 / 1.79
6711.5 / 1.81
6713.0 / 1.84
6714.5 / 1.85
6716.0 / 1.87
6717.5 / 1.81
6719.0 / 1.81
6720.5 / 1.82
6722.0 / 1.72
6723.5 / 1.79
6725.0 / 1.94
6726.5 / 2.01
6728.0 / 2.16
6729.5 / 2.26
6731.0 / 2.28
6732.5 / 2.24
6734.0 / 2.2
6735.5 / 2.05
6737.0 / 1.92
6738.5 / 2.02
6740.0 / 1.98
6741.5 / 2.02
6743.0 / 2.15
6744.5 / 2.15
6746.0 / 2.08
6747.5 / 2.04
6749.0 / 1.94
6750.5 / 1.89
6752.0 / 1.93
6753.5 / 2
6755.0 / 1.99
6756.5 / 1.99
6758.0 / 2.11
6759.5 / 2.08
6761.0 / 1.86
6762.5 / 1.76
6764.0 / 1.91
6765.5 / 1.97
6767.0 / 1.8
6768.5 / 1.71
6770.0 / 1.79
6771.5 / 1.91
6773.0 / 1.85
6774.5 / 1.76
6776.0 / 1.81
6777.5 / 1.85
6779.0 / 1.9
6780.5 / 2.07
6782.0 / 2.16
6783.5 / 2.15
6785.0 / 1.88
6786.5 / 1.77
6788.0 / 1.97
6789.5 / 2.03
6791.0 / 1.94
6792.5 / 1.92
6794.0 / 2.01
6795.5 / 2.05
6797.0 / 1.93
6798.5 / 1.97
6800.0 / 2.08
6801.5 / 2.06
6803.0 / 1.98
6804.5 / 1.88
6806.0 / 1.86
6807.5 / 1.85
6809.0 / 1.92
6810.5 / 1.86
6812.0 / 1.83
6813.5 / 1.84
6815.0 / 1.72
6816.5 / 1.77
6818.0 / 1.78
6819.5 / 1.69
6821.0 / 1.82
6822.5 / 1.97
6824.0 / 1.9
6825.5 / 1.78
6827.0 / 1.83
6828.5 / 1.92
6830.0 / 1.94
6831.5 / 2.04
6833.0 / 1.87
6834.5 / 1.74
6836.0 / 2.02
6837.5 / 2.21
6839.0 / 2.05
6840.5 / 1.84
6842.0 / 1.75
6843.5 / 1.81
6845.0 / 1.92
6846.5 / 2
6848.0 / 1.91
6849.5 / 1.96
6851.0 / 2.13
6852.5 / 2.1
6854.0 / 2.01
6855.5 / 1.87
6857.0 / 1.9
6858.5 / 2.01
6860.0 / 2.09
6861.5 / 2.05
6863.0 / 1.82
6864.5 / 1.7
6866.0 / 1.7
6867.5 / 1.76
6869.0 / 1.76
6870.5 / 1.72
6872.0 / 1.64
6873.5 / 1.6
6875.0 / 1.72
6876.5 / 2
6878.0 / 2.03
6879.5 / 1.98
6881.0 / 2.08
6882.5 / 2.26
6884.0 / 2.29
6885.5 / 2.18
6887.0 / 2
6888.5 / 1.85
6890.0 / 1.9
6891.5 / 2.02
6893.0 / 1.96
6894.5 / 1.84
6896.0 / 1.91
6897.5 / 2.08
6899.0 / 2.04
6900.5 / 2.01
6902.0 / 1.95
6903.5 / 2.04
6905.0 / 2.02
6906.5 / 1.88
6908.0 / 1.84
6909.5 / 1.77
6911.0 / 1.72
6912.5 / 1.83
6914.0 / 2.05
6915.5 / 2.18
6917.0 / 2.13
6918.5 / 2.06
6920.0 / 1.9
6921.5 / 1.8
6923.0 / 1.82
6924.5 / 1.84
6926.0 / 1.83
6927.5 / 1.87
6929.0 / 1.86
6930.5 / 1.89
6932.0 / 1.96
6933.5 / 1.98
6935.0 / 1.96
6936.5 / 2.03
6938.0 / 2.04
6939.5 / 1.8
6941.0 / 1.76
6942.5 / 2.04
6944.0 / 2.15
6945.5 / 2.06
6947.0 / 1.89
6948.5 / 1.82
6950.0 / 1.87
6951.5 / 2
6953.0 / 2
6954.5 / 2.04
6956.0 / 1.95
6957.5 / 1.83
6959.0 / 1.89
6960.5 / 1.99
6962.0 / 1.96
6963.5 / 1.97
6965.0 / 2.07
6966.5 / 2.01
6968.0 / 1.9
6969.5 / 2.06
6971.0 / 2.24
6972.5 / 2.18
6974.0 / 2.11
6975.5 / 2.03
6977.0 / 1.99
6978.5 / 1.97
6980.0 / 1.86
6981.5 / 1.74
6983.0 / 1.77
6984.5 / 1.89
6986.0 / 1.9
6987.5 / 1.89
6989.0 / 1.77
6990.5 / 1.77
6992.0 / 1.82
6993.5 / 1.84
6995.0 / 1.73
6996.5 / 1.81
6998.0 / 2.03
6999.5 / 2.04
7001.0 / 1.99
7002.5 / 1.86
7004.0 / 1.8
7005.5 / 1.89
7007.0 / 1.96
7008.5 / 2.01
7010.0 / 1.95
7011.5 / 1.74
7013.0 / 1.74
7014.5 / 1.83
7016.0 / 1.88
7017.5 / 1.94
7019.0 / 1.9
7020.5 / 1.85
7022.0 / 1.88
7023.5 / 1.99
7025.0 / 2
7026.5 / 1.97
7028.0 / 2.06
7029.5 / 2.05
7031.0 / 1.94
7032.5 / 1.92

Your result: 2.2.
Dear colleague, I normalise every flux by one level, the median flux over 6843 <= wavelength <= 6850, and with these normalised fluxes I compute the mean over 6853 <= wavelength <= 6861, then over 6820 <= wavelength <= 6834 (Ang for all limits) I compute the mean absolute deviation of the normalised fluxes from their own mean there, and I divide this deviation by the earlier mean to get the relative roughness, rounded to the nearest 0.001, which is 0.032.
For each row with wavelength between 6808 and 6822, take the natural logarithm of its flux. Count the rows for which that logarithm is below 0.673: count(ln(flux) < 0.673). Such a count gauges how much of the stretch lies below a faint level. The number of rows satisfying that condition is 9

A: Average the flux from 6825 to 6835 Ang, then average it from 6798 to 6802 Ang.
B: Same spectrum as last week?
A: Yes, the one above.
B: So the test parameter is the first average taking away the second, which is -0.16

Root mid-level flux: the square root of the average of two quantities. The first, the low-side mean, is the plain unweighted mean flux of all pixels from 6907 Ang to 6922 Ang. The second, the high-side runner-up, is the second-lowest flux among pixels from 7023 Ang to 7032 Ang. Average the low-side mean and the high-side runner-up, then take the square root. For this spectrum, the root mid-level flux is 1.40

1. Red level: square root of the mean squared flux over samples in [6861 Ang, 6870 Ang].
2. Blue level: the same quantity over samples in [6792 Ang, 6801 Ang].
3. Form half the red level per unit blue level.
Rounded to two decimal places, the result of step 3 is 0.45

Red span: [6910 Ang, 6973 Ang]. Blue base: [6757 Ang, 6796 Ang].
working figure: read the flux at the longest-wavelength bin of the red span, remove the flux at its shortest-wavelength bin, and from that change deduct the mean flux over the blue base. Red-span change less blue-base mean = -1.46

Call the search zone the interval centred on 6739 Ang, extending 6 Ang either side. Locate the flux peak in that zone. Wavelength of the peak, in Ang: 6734.0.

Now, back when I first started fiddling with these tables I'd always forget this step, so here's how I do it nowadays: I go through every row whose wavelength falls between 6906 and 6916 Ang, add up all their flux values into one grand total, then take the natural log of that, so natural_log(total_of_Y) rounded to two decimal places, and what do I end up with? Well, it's 2.59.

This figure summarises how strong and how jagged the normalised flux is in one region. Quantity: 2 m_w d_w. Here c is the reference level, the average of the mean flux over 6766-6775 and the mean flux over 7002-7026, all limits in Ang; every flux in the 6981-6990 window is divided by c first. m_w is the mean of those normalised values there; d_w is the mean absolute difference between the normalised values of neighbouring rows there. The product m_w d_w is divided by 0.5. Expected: 0.062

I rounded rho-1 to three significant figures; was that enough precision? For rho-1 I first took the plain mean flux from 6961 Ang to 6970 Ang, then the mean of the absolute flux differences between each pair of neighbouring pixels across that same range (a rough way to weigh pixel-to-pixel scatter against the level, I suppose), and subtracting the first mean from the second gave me -1.91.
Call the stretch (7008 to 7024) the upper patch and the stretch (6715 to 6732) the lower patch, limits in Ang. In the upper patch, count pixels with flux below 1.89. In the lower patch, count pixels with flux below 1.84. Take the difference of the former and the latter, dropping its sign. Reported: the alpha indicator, 1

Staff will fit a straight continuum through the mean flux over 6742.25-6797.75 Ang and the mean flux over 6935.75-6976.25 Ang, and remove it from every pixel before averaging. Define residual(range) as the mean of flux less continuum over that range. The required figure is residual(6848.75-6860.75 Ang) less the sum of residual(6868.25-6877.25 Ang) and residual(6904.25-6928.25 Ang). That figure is 0.34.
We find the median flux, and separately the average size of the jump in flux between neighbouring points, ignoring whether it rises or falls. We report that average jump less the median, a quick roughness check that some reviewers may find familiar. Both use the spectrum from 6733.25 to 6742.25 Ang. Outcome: -1.93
